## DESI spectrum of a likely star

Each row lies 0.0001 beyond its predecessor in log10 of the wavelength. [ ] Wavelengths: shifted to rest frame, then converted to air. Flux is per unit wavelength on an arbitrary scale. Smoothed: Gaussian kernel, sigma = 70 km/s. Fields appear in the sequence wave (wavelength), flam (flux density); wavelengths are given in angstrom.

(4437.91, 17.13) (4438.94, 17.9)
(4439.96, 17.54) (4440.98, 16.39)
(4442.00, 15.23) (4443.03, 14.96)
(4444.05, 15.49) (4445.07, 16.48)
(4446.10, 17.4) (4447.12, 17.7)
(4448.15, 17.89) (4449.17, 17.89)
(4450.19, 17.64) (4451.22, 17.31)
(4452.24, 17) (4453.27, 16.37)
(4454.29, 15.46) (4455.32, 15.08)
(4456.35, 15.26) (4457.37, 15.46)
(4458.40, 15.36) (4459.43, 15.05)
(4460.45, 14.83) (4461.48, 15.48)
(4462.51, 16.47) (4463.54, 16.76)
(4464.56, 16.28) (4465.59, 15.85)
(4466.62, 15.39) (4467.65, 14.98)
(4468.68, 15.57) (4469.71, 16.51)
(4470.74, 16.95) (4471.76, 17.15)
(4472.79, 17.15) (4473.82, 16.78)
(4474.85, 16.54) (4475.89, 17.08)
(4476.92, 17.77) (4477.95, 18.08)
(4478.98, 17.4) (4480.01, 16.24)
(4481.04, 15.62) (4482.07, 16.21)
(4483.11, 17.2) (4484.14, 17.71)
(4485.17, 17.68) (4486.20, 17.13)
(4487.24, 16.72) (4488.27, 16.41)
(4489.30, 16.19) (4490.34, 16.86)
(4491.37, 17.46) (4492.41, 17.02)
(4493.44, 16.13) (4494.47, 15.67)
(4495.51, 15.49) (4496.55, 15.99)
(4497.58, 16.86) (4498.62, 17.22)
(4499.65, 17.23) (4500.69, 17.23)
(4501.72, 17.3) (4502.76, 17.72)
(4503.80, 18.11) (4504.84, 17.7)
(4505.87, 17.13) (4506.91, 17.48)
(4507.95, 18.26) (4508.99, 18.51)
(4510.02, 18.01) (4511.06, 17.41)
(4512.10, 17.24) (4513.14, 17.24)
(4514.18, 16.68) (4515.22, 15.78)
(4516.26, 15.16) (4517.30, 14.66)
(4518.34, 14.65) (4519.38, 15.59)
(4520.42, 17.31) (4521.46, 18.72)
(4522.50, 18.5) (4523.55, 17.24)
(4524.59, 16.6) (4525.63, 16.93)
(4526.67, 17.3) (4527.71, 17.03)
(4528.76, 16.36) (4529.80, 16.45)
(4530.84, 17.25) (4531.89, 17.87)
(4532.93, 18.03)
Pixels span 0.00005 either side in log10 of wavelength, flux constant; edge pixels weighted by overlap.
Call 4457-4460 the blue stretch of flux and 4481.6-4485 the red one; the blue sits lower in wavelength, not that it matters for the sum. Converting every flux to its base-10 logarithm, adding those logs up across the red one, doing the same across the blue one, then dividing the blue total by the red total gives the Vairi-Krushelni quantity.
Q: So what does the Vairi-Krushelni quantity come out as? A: 0.96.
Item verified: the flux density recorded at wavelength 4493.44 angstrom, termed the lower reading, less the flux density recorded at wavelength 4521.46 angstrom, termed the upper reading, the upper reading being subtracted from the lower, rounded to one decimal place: -2.6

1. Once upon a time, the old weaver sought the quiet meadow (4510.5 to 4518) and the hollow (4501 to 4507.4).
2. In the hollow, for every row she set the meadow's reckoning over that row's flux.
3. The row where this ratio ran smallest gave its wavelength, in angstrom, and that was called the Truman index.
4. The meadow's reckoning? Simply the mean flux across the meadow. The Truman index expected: 4503.80 angstrom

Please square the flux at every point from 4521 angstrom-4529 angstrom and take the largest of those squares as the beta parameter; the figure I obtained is 350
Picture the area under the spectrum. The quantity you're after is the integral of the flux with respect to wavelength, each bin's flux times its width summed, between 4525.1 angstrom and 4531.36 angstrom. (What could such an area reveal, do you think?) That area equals 106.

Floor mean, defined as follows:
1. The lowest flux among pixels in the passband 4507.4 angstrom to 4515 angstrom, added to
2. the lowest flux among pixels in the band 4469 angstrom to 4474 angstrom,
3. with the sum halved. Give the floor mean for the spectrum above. 16.6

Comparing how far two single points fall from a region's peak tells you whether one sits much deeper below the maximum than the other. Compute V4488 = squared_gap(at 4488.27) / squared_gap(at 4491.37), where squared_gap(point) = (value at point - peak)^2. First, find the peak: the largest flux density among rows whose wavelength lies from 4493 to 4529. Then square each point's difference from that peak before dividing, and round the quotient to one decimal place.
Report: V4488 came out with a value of 3.4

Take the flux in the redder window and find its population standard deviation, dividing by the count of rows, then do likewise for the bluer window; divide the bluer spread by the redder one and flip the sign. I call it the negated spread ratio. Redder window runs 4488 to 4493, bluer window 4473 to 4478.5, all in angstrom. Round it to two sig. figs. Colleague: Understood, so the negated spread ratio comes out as -1.3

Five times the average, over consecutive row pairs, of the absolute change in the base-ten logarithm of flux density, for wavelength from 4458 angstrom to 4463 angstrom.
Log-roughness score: 0.076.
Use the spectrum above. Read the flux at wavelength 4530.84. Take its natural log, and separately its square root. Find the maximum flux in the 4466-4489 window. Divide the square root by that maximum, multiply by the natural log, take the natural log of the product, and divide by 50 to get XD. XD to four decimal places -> -0.0085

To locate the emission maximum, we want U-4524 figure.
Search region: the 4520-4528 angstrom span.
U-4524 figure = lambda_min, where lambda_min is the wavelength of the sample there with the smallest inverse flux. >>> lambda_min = 4521.46 angstrom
